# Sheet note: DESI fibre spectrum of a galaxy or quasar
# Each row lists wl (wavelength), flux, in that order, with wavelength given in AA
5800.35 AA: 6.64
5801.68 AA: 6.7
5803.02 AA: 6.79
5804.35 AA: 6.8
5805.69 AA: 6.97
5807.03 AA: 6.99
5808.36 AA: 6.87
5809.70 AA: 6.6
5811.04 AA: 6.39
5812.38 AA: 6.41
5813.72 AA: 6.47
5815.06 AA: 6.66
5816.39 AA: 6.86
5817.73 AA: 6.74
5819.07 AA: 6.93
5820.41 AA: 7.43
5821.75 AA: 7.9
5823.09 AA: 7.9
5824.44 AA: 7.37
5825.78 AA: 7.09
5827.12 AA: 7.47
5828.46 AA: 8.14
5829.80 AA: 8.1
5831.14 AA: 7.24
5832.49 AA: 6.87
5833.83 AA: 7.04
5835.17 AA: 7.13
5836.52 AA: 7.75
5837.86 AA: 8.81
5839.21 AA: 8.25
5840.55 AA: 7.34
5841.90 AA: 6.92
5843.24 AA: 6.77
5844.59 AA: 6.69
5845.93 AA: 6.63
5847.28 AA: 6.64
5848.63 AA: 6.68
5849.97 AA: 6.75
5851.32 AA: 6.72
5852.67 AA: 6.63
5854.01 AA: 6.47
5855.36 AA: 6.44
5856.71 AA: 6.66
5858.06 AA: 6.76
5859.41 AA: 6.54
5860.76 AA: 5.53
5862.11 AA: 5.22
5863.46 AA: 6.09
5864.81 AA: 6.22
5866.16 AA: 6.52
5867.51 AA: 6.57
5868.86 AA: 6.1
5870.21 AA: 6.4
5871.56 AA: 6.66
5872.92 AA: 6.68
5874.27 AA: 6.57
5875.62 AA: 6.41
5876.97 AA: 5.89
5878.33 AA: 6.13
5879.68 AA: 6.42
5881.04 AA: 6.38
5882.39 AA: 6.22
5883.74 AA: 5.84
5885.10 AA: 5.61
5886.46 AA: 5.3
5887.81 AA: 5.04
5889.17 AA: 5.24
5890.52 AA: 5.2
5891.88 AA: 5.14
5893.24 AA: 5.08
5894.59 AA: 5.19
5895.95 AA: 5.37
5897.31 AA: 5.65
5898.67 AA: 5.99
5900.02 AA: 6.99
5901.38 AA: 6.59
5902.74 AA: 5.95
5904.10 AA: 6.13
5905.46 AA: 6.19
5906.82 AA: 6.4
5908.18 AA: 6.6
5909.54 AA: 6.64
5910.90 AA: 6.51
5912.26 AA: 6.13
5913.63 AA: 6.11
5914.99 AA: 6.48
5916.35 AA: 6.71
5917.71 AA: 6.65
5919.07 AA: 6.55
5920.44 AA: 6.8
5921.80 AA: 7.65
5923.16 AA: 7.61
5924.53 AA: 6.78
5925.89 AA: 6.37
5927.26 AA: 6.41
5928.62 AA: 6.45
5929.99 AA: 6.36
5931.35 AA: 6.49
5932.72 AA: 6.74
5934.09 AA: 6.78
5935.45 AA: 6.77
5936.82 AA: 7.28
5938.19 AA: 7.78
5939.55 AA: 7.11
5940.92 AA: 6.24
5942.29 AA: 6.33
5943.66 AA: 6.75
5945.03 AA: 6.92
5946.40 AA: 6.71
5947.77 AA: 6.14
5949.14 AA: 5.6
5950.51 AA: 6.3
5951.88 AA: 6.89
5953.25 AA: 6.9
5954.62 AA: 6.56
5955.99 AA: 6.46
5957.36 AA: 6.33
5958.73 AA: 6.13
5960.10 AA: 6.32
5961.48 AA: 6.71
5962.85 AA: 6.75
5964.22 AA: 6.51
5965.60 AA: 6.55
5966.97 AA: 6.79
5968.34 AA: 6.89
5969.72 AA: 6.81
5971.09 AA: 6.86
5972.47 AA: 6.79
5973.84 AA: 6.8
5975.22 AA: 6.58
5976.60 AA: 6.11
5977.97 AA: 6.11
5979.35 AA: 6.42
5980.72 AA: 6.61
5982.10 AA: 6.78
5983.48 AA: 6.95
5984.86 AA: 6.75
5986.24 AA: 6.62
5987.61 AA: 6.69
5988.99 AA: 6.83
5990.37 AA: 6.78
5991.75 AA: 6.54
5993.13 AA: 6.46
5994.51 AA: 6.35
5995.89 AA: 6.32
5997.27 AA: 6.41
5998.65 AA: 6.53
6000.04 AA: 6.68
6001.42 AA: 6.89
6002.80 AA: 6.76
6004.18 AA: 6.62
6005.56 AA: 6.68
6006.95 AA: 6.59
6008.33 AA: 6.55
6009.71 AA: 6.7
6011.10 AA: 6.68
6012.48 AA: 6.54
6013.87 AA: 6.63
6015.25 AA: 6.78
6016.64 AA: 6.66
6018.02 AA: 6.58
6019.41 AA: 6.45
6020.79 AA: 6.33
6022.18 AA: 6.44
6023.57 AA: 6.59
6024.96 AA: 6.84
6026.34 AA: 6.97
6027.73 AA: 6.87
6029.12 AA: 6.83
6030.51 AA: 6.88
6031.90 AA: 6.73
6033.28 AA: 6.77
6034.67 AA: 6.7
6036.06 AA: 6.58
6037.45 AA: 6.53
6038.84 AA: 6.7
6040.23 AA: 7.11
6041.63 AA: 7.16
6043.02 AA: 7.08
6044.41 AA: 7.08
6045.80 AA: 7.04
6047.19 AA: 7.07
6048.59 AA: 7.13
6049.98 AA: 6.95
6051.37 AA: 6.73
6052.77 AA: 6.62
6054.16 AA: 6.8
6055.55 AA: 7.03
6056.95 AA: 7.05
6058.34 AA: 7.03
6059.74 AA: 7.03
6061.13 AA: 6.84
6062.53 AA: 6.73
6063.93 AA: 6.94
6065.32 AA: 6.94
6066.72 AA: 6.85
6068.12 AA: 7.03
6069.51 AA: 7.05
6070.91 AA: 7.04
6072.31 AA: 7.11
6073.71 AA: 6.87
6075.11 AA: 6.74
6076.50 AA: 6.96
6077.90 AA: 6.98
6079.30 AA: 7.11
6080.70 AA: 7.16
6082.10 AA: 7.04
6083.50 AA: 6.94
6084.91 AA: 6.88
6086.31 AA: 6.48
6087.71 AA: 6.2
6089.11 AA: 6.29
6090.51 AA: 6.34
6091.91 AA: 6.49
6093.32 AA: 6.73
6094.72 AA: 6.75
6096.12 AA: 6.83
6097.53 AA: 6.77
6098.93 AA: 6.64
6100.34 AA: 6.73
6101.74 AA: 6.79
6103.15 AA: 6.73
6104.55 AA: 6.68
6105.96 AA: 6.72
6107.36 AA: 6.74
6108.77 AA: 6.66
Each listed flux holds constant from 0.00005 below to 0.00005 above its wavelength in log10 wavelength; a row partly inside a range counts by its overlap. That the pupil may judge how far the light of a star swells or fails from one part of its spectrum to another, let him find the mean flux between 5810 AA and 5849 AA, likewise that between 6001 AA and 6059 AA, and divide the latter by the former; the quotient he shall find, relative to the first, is 0.94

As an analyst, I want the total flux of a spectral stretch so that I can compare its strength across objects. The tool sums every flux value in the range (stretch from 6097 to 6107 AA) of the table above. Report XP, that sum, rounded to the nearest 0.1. 47.1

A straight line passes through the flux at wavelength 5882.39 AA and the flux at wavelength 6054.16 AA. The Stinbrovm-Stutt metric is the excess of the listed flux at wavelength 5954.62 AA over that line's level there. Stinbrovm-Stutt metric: 0.10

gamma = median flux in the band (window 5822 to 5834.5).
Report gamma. 7.4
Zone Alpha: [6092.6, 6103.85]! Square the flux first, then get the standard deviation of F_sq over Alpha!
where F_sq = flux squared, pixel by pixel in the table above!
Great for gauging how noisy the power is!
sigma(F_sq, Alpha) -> 0.7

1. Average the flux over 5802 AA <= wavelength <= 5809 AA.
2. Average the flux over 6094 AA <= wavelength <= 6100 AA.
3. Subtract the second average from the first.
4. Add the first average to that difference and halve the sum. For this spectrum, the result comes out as 3.51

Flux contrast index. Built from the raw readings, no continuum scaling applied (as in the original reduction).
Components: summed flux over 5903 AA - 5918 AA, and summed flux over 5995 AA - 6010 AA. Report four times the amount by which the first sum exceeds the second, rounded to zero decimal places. -9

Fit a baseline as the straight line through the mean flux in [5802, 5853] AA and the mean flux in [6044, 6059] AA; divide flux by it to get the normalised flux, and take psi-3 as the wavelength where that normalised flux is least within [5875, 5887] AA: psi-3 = 5886.46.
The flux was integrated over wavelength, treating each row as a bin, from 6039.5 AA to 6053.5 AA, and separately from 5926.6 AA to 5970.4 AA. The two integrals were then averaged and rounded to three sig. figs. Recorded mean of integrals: 194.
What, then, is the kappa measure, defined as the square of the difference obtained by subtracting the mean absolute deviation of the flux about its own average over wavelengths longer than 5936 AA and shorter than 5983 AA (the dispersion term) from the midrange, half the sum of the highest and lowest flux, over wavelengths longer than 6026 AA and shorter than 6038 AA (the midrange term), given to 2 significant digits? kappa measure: 42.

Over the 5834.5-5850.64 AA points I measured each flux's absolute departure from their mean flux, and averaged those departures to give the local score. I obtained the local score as 0.56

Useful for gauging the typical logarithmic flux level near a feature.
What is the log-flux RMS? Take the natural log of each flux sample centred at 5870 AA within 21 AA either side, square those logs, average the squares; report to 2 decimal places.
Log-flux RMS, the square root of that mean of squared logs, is 1.82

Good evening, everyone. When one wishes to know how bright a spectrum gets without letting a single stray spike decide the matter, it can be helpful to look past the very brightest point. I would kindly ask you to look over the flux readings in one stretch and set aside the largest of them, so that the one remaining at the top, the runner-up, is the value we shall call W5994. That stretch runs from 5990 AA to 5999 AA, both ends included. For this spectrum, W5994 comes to 6.54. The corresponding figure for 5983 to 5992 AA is 6.83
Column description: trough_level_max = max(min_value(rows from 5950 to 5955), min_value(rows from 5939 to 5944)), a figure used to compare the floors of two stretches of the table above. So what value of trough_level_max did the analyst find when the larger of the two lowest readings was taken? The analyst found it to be 6.30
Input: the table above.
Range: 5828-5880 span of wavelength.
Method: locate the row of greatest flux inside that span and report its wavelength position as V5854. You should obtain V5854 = 5837.86 AA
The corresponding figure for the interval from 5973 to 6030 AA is 6026.34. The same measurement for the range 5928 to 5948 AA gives 5938.19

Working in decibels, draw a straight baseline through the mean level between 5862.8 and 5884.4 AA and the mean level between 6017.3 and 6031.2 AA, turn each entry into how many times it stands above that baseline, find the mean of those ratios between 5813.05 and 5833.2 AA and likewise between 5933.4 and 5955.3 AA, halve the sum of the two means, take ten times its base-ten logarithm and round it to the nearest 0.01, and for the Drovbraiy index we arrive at 0.42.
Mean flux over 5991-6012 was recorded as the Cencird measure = 6.6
